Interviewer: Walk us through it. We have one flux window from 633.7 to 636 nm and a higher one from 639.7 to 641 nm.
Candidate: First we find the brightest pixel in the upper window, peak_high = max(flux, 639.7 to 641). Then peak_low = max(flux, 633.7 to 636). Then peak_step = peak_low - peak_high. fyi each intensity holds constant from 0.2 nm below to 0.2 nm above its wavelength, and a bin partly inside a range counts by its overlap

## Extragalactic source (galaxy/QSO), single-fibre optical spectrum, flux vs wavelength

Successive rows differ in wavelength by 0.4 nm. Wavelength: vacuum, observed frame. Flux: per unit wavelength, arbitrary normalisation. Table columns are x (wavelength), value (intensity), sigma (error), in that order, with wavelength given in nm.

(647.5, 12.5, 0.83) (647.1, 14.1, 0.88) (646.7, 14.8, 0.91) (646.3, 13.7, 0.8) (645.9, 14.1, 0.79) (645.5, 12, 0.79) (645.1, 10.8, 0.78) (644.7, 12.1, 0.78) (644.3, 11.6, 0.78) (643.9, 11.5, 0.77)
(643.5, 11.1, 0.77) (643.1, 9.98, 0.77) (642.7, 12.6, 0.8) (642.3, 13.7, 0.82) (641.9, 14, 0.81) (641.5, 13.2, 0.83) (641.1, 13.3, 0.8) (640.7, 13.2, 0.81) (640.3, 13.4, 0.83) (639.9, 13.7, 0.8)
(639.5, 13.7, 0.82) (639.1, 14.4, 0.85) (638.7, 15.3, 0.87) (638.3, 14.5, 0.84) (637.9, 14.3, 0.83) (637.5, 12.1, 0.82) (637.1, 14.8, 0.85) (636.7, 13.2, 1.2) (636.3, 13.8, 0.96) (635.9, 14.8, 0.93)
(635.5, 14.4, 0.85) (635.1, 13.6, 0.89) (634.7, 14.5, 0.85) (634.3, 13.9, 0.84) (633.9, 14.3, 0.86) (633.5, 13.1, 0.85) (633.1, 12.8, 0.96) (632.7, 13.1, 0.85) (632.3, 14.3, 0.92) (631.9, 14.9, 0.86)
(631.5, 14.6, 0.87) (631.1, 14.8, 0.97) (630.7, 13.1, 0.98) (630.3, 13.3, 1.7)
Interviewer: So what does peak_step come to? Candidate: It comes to 1.1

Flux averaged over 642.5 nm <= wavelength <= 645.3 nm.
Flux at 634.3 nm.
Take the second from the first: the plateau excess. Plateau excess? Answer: -2.5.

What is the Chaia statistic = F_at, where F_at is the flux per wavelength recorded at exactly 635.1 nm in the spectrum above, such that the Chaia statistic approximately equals 13.6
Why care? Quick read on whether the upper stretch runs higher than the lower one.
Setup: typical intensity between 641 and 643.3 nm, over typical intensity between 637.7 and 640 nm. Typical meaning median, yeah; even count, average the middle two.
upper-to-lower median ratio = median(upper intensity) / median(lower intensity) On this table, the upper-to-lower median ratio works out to 0.92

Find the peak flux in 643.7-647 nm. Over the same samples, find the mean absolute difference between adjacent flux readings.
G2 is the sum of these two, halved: 7.9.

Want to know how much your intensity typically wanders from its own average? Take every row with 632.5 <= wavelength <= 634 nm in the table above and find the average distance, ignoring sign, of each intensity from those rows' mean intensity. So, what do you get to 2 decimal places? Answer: 0.49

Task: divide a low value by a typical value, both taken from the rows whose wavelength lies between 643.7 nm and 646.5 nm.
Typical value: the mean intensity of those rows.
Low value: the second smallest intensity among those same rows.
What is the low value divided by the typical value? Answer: 0.938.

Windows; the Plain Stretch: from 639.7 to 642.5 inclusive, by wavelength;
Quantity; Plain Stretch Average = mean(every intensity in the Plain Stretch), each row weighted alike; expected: 13.5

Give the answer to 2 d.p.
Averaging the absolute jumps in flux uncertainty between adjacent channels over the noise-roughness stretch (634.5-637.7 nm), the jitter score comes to 0.12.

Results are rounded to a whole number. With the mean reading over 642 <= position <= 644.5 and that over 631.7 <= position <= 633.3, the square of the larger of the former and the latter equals 190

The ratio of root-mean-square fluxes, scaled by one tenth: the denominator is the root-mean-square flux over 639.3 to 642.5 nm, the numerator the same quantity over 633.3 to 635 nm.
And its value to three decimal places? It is 0.103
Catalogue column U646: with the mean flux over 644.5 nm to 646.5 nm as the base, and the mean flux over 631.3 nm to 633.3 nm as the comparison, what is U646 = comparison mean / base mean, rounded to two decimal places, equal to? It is 1.11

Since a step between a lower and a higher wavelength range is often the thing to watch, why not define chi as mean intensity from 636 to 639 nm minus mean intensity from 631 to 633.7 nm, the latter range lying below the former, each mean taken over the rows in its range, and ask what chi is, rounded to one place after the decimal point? 0.1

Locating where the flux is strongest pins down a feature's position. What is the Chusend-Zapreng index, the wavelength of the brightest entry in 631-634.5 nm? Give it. 631.9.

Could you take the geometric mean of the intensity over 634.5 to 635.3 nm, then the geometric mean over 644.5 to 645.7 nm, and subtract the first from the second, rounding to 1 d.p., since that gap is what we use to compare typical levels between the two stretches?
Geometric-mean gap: -2.4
